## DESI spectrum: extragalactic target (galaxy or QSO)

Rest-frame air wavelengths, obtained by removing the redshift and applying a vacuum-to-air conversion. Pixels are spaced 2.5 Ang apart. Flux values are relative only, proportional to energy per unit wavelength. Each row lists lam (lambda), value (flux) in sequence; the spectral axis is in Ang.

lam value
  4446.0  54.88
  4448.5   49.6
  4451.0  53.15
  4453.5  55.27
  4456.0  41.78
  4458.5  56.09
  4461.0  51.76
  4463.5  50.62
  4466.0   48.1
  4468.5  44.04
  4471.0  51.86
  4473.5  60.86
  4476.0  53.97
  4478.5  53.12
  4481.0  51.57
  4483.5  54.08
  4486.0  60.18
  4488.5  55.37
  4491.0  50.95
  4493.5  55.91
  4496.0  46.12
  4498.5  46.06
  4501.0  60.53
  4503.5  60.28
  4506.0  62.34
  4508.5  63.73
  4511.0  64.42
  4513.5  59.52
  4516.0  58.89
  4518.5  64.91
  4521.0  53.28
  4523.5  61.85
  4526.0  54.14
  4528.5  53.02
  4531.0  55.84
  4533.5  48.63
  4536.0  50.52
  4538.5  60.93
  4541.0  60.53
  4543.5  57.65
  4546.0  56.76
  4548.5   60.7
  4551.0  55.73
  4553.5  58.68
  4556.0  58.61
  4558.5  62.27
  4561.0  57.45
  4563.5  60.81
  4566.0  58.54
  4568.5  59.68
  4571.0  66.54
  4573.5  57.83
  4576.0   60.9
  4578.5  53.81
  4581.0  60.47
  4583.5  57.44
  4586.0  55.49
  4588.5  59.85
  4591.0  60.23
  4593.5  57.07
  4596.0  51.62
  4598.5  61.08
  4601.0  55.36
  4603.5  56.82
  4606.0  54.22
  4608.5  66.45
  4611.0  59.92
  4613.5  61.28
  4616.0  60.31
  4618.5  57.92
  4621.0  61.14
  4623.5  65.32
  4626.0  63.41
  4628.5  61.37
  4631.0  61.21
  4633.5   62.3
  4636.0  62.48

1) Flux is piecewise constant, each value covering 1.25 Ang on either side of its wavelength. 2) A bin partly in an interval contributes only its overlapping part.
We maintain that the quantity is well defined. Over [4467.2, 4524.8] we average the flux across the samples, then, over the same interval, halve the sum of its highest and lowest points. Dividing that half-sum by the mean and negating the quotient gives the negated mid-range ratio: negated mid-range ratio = -0.97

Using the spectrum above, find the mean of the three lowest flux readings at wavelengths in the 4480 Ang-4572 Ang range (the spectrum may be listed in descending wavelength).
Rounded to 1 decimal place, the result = 46.9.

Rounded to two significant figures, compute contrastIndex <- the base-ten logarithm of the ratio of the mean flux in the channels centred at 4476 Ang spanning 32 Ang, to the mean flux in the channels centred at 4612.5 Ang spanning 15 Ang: -0.056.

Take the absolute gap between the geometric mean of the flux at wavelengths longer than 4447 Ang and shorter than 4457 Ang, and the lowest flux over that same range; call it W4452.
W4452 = 7.9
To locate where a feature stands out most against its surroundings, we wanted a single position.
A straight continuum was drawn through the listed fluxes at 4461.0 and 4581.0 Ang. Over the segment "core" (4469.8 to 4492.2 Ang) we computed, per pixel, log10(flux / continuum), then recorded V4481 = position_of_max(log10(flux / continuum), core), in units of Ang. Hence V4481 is 4473.5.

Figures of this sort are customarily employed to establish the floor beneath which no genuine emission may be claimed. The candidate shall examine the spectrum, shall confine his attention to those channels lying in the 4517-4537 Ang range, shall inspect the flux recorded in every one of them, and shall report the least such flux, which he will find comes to 48.63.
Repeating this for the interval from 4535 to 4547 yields 50.52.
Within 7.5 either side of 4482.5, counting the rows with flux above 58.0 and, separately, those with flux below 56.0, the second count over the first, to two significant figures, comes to 5.0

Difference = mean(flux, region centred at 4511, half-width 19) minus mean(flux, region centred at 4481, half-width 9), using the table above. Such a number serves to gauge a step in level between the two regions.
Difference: 2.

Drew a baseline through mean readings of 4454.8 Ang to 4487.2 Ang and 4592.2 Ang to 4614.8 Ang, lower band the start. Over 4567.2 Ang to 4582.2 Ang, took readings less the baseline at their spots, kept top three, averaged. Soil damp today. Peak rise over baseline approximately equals 5.7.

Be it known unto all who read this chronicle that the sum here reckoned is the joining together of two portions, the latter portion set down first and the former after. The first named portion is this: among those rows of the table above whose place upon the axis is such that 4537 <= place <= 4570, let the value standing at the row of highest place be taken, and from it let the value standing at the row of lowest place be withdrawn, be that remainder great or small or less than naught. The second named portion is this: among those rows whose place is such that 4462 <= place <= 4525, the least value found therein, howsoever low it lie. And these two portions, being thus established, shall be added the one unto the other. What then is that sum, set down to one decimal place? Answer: 42.8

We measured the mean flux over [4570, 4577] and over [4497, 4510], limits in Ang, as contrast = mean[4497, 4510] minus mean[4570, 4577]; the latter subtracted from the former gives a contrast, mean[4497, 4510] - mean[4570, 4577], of -3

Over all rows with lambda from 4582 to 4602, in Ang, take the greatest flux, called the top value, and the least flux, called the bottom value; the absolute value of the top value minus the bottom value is 9.5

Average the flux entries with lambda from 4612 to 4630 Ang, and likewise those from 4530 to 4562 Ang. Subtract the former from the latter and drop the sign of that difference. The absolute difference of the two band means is 4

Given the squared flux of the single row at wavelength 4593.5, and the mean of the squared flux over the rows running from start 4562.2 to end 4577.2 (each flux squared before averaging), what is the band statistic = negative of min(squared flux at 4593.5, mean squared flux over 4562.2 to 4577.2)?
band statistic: -3257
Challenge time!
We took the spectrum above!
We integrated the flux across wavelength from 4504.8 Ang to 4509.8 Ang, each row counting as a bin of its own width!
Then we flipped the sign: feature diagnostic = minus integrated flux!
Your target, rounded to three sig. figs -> -315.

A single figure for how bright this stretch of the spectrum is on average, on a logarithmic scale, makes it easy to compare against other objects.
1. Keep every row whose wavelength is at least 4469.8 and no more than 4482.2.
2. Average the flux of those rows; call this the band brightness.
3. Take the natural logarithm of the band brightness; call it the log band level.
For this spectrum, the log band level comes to 3.99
